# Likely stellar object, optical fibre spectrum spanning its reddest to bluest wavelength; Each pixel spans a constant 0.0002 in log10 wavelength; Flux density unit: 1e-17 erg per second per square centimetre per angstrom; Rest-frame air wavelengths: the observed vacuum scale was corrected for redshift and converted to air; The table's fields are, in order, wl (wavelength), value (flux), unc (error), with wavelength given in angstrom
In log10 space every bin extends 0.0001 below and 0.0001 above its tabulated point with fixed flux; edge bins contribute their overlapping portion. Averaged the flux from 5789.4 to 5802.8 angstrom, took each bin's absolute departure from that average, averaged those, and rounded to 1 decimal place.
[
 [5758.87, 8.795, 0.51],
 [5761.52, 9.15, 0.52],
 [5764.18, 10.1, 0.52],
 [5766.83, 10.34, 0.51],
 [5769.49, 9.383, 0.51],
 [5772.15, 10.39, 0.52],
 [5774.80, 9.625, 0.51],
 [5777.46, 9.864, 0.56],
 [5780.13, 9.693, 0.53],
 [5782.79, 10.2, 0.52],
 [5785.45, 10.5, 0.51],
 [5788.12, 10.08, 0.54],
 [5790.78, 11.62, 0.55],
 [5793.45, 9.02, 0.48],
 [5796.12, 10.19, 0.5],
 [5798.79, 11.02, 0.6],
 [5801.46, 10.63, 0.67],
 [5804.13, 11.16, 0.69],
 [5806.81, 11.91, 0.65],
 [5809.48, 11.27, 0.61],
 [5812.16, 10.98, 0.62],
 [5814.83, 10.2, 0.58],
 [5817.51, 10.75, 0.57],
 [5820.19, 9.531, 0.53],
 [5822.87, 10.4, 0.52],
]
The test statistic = 0.7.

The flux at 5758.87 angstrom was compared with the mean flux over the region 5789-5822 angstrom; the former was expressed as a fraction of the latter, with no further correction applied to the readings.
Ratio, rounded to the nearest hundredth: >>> 0.82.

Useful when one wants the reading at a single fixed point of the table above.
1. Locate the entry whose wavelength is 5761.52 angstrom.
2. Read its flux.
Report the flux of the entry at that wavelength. 9.15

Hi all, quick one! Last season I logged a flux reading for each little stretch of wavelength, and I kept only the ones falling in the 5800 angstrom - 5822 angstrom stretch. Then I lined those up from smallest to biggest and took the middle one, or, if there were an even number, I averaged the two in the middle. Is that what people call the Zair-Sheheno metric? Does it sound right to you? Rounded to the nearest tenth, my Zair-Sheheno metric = 10.9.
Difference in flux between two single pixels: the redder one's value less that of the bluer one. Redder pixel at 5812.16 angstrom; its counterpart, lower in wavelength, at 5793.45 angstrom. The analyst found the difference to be 2.0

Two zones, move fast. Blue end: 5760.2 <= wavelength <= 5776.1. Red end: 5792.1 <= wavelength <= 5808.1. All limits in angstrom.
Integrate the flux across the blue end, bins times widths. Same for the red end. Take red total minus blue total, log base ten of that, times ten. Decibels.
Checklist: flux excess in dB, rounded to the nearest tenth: 11.5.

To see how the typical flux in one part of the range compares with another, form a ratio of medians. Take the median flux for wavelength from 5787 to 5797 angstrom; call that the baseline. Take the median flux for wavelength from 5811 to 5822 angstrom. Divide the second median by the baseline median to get 1.03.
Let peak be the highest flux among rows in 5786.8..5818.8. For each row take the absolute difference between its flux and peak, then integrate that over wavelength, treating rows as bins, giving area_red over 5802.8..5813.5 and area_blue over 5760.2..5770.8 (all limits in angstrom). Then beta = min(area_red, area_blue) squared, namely 39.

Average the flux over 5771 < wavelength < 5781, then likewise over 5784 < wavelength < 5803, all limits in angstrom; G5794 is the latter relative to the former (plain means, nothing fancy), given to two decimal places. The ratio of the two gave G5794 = 1.06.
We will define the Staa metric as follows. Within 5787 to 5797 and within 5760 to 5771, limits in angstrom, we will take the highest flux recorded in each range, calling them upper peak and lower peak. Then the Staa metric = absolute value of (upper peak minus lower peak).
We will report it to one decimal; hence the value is 1.3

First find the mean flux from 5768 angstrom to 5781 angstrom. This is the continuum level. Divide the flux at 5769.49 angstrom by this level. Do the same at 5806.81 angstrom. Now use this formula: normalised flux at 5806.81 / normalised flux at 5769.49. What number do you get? 1.27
